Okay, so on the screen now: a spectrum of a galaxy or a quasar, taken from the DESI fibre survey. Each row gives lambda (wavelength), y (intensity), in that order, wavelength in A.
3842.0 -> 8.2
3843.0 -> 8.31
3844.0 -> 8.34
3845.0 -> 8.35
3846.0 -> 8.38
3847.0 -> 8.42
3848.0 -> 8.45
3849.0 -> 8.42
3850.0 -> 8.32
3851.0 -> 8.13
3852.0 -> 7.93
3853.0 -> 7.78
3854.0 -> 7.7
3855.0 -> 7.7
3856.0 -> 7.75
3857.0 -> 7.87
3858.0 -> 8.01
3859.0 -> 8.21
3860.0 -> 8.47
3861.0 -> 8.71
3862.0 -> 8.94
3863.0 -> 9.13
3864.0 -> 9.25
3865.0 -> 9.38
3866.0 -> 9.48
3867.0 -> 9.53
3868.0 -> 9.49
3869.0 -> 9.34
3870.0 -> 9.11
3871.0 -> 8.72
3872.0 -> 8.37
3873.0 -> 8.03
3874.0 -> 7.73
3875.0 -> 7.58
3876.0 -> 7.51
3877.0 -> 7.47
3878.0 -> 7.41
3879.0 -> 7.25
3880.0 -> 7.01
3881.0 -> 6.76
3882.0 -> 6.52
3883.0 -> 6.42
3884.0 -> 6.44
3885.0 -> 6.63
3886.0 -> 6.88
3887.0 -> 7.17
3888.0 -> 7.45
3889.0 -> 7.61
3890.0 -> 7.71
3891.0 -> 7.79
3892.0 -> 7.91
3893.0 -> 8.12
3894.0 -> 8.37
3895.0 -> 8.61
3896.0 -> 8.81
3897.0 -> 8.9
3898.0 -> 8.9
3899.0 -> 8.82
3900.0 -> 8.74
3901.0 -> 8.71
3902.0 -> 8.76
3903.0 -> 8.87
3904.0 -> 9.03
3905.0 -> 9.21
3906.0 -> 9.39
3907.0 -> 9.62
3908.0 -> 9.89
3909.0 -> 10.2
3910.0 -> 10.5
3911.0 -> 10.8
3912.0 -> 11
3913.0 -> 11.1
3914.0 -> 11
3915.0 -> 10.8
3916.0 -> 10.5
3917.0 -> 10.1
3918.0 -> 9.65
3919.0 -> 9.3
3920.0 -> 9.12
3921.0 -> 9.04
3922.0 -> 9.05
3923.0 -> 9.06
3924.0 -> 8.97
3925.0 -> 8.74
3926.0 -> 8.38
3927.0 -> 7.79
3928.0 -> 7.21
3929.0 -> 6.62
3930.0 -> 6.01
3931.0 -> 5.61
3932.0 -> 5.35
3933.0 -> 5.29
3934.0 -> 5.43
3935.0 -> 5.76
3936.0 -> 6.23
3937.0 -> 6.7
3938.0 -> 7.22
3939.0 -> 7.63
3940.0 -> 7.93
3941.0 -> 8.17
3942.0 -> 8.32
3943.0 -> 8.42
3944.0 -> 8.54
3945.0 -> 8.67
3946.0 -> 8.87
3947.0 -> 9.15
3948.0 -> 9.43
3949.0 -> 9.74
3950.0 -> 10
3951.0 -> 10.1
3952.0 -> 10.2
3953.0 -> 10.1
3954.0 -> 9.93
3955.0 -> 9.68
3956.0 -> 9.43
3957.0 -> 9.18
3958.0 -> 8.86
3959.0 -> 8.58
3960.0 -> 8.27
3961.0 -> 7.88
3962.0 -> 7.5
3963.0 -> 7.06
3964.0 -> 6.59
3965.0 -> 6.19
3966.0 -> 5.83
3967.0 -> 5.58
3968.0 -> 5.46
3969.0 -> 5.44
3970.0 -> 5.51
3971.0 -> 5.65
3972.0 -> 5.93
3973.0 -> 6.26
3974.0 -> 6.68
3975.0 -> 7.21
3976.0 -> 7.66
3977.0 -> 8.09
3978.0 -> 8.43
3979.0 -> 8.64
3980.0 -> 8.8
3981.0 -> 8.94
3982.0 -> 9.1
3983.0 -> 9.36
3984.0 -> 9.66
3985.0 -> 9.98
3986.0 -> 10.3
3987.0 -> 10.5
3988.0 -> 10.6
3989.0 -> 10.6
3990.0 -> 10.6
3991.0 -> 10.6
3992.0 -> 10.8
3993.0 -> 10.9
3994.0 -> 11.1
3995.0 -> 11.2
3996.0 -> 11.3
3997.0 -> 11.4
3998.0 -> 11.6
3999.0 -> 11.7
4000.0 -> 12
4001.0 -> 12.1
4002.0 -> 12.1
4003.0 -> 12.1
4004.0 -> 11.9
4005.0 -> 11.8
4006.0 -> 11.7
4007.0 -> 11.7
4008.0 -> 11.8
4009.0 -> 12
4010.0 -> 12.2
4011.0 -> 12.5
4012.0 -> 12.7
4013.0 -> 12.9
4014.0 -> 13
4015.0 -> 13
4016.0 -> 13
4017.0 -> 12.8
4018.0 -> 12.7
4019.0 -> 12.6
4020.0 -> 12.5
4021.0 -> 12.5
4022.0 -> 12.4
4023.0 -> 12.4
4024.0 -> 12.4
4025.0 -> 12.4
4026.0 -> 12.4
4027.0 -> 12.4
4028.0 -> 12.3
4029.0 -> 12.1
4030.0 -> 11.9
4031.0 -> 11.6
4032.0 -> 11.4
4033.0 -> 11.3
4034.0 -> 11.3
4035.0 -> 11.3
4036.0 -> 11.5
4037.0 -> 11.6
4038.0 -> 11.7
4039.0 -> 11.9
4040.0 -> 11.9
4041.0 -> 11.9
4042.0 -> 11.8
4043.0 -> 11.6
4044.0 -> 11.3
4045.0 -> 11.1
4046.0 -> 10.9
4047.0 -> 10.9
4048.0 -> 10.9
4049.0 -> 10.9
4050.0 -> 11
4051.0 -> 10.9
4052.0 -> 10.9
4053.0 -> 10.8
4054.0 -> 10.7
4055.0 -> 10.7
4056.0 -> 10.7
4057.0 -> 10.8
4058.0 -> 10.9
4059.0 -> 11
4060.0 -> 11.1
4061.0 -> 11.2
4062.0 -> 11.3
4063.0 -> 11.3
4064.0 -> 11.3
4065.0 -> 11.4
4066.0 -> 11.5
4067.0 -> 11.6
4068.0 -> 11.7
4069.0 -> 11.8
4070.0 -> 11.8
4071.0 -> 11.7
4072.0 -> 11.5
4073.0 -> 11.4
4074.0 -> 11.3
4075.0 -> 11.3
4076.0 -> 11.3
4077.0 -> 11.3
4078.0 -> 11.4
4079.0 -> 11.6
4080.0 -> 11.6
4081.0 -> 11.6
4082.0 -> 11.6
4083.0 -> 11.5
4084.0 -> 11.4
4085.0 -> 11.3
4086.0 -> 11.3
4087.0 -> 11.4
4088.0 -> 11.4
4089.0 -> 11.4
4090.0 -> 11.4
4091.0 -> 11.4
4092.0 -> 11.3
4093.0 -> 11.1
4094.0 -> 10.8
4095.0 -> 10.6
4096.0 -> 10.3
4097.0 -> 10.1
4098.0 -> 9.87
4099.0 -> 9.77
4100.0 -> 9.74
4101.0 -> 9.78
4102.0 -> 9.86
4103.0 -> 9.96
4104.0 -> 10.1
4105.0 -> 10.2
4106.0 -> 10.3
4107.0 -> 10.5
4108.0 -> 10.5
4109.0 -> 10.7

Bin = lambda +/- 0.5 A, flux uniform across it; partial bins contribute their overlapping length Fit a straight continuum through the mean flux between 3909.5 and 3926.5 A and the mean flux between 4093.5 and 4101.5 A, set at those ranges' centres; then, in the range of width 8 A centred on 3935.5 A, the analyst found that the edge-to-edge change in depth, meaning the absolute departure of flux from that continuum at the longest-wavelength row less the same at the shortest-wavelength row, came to -2.3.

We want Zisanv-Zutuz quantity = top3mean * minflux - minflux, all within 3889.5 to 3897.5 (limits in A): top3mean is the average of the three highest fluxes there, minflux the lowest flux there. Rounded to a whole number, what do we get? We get 60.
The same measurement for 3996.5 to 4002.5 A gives 126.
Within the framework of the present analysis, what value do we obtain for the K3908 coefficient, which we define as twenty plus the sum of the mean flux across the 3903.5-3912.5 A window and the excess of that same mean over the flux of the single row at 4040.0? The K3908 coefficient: 28.0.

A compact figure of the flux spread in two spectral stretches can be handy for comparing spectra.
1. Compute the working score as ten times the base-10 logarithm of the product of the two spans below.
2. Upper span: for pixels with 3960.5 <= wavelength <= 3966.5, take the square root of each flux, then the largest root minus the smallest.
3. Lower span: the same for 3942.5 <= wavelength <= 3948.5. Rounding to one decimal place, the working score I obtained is -11.8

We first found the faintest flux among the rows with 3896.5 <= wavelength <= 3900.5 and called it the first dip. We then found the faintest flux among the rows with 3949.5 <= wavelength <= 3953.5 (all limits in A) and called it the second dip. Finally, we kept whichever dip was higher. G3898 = 10.0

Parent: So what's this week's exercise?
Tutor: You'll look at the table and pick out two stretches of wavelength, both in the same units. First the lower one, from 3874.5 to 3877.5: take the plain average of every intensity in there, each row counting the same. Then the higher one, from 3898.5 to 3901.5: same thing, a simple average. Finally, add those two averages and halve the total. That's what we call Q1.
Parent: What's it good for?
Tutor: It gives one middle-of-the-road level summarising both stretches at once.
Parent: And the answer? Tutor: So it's 8.1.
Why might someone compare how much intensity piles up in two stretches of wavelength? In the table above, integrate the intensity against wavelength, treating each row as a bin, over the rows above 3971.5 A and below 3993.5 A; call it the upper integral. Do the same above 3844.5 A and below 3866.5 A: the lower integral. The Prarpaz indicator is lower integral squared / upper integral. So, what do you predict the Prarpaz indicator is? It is 171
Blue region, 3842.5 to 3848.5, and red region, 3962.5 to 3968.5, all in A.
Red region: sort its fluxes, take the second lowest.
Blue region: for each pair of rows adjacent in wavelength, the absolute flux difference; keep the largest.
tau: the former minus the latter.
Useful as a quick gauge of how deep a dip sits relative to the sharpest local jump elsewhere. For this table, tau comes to 5.5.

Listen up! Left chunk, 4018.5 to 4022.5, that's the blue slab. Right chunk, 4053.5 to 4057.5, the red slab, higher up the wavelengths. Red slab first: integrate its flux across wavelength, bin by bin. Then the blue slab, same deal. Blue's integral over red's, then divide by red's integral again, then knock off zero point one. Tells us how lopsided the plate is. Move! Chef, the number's -0.0728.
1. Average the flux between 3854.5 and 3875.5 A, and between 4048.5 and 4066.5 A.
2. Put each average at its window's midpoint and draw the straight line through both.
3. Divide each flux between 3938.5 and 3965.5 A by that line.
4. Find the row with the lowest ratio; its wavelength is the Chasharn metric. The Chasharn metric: 3965.0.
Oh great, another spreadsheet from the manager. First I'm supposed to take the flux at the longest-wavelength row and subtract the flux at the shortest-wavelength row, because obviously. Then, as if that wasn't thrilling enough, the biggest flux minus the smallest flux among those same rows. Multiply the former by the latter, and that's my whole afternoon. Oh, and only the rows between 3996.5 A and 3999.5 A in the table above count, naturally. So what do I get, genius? 0.09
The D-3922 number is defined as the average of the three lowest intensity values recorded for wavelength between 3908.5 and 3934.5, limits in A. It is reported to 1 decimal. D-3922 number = 5.4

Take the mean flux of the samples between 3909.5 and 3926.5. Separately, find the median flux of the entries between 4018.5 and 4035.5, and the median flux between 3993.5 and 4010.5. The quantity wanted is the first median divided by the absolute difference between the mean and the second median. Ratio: 6.3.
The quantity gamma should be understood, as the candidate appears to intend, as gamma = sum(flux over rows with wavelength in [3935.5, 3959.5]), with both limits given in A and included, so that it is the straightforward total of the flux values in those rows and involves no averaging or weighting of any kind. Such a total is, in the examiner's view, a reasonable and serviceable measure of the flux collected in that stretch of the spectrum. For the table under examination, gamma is 211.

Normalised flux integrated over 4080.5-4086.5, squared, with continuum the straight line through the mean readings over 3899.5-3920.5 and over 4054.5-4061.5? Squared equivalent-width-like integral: 38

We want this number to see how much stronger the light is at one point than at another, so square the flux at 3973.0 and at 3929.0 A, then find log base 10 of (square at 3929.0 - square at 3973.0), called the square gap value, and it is 0.67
